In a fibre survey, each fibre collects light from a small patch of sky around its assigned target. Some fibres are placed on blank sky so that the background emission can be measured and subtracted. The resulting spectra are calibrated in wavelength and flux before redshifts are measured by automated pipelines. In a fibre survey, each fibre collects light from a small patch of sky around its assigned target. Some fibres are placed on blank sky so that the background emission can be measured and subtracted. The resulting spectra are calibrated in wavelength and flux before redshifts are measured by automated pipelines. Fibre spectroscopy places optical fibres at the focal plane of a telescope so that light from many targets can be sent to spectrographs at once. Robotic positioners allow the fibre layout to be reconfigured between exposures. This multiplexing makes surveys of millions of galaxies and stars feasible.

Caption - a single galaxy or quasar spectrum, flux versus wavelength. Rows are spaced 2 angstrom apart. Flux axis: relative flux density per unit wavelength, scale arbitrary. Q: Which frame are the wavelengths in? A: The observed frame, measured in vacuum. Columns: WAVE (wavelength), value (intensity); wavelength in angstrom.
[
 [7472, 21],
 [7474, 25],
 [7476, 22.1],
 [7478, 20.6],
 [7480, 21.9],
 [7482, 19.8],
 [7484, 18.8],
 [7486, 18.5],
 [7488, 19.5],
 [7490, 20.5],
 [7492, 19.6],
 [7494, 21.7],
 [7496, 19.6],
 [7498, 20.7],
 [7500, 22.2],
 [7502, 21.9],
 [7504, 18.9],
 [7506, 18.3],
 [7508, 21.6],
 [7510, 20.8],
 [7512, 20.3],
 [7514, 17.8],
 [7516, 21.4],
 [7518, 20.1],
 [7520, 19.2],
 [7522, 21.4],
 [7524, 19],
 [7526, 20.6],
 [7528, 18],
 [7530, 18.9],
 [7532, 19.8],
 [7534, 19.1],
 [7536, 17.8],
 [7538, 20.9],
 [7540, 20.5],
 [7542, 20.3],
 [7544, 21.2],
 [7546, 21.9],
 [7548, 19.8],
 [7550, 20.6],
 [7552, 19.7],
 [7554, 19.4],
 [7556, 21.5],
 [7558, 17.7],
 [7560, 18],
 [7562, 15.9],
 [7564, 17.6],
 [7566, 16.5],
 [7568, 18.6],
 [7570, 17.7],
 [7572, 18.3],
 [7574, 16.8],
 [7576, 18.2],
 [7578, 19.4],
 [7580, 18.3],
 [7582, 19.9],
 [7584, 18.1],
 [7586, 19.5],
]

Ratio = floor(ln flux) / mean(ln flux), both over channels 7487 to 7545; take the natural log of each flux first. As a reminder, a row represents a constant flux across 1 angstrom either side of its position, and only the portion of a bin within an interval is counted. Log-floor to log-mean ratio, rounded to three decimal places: 0.961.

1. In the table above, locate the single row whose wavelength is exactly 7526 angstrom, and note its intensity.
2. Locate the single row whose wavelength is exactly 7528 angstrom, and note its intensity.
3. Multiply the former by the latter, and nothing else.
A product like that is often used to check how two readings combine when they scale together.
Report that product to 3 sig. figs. 371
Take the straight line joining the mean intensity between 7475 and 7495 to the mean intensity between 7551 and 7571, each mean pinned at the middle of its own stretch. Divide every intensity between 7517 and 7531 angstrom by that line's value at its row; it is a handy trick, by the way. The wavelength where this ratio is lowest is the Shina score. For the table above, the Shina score 7528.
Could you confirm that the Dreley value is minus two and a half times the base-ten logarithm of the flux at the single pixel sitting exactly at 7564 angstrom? -3.11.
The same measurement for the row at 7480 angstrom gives -3.35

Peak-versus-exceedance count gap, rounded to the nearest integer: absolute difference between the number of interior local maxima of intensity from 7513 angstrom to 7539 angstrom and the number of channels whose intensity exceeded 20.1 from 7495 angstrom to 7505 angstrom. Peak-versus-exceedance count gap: 1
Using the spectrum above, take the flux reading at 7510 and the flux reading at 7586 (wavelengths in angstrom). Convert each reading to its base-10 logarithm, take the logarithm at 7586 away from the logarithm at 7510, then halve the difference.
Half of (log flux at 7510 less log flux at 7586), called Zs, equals 0.014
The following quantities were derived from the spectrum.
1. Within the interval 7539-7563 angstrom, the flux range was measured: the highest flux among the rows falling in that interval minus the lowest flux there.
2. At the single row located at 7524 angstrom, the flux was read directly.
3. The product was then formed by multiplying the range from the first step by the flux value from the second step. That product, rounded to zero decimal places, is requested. 114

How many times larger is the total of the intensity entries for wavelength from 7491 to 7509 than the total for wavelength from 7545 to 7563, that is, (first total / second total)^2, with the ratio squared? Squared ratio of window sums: 1.12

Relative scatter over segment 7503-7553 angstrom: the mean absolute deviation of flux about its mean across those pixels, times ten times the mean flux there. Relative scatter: 202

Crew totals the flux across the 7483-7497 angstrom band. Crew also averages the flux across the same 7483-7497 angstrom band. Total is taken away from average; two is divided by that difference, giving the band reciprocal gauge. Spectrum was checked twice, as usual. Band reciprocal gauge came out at -0.0169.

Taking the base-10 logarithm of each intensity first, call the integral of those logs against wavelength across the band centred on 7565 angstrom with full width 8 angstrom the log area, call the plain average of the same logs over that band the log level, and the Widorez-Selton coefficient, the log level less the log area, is -8.63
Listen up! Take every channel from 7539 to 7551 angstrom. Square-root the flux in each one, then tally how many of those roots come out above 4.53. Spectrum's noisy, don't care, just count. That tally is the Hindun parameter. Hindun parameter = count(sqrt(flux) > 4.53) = 3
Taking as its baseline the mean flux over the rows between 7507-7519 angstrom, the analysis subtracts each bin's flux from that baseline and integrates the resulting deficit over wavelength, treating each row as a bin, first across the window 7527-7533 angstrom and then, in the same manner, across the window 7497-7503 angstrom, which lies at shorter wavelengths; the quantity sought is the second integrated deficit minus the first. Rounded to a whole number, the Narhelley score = -16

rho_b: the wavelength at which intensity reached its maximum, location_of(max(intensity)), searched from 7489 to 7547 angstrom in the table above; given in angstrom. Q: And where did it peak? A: 7500 angstrom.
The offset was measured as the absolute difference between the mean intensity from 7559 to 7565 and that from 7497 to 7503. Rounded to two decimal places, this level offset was 4.43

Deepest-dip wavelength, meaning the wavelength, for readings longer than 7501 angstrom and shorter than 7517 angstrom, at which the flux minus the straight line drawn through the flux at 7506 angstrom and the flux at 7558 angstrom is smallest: 7514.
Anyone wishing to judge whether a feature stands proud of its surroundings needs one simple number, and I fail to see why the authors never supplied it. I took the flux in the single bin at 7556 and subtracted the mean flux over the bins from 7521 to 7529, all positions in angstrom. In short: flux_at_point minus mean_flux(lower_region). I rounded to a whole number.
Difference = 2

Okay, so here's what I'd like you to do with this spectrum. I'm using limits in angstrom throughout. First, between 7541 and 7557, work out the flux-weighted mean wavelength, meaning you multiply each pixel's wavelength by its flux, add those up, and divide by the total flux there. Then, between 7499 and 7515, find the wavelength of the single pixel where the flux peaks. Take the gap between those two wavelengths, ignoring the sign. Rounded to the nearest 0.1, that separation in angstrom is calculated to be 49.0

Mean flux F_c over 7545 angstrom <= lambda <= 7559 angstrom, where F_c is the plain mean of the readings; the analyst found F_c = 20.1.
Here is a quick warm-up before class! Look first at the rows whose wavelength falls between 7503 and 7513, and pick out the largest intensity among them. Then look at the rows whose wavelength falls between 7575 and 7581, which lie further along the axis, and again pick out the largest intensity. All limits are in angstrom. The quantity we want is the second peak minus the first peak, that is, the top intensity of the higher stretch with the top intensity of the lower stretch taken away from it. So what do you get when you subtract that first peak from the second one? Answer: -2.20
